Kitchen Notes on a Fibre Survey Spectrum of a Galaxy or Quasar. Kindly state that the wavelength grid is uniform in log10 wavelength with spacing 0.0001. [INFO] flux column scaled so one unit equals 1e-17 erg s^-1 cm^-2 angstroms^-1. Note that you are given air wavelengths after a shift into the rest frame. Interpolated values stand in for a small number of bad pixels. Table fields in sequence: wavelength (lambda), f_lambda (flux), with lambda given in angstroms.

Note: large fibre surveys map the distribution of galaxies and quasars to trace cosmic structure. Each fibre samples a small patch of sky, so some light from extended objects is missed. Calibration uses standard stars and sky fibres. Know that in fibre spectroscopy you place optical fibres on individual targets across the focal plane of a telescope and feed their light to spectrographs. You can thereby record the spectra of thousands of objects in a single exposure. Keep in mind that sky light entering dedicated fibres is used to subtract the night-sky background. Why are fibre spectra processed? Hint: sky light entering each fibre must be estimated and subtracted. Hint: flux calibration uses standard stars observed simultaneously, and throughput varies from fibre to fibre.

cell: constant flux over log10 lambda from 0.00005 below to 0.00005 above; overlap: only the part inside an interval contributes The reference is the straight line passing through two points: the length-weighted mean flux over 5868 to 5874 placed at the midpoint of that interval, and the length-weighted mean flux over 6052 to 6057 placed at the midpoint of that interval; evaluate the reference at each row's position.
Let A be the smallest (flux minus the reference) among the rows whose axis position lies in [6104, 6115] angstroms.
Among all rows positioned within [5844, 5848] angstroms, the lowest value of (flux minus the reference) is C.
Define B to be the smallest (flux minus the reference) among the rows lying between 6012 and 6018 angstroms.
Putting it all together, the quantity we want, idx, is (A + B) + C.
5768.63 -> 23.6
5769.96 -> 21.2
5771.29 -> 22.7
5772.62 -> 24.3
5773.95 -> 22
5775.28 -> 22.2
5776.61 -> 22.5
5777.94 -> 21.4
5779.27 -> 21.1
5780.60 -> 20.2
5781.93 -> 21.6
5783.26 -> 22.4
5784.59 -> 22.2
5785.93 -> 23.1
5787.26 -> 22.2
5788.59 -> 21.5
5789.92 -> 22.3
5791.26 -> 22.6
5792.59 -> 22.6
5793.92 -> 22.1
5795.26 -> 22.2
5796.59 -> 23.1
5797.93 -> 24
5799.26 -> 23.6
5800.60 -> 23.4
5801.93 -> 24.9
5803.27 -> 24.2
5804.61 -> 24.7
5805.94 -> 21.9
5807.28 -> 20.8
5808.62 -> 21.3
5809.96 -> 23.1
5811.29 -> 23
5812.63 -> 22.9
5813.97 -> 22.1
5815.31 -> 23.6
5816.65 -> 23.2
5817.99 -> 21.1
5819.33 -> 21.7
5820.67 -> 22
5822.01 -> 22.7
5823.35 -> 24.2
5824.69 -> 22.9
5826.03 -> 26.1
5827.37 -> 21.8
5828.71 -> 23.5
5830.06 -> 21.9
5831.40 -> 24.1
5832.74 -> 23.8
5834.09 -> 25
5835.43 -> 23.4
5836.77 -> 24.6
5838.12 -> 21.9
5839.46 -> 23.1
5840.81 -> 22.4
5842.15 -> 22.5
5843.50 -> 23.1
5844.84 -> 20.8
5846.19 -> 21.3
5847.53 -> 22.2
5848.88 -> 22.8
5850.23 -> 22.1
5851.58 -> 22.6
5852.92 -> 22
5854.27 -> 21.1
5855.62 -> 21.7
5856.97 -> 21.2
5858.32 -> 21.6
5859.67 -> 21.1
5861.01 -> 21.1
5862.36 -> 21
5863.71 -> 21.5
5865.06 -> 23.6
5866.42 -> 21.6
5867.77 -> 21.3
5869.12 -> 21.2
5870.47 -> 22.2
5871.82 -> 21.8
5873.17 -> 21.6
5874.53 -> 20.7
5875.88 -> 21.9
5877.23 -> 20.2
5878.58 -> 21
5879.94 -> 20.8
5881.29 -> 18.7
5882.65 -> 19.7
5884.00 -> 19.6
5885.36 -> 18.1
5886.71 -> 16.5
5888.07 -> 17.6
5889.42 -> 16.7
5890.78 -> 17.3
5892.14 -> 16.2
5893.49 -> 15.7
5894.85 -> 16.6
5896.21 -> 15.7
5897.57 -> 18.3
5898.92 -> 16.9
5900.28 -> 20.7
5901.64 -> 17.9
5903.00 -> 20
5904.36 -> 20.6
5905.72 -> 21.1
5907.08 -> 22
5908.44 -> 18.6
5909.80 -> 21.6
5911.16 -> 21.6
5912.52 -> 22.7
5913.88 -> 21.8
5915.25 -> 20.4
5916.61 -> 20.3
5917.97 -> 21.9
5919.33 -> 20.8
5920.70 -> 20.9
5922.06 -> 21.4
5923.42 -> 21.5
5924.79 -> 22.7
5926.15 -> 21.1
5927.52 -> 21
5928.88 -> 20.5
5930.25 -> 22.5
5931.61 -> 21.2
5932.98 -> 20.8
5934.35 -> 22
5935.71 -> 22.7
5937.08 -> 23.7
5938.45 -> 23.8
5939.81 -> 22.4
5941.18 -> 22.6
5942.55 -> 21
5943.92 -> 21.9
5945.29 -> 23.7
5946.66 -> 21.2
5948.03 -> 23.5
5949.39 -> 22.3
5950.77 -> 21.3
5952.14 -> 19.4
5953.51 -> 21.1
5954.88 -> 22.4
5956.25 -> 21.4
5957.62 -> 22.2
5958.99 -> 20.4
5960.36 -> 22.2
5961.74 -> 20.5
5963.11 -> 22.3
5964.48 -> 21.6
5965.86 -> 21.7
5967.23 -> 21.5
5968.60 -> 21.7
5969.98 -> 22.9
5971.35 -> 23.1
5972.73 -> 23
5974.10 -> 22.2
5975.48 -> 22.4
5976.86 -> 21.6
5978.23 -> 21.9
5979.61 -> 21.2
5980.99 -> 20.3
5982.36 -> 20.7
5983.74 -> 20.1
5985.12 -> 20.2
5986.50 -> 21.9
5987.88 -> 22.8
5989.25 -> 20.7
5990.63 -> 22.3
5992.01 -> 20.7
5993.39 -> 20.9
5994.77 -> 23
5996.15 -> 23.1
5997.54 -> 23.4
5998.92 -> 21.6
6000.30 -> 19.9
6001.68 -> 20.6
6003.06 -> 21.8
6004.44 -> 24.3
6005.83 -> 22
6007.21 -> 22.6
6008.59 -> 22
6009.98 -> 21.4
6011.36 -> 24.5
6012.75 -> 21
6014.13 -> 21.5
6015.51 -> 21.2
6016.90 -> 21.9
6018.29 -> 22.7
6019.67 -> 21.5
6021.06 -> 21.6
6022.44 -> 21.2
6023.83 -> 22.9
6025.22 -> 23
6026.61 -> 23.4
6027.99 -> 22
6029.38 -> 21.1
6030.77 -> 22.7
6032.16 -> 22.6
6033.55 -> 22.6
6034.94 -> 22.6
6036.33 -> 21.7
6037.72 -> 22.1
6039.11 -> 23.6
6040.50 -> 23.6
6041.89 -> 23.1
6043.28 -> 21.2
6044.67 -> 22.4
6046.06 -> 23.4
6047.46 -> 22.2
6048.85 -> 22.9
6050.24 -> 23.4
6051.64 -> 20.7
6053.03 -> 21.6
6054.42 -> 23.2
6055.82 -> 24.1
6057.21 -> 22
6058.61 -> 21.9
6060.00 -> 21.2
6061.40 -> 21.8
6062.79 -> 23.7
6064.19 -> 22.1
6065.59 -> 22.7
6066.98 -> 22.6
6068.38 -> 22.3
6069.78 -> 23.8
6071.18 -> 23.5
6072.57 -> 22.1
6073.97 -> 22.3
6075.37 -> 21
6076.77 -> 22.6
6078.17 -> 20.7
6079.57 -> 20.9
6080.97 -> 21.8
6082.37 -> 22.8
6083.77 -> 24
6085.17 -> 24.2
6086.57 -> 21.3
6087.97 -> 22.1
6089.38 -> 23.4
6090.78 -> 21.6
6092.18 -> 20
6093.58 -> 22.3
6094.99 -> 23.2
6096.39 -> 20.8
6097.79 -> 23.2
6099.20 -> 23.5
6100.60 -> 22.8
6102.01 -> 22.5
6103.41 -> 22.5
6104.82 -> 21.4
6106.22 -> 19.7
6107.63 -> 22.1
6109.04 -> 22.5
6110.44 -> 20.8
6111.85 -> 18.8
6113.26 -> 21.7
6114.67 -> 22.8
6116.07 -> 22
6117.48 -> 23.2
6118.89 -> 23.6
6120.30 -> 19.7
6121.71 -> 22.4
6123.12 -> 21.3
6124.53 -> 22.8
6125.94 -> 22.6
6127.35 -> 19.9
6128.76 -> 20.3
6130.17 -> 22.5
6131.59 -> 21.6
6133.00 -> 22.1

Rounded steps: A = -4.3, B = -1.5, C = -0.69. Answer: -6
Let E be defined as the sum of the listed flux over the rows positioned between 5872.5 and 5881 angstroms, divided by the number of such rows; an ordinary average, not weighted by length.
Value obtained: 21.0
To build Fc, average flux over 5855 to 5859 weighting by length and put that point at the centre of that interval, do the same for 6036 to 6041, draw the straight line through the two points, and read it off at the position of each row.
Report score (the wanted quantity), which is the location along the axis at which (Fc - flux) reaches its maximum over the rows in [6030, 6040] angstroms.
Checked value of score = 6036.33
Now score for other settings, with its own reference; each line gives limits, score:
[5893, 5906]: 5896.21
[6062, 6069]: 6064.19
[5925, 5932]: 5928.88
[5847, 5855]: 5854.27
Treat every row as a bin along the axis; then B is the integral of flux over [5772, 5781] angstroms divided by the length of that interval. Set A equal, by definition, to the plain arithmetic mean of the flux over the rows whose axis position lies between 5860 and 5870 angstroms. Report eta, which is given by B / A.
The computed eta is 1.02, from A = 21.6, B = 22.0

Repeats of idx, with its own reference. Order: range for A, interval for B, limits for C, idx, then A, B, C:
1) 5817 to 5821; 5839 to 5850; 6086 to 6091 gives -3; -0.2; -0.7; -1.64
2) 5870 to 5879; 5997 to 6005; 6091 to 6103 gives -7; -1.5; -2.5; -2.98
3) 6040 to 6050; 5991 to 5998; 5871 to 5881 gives -5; -1.5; -1.7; -1.48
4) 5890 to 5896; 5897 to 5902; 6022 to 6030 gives -12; -6.1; -4.9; -1.50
